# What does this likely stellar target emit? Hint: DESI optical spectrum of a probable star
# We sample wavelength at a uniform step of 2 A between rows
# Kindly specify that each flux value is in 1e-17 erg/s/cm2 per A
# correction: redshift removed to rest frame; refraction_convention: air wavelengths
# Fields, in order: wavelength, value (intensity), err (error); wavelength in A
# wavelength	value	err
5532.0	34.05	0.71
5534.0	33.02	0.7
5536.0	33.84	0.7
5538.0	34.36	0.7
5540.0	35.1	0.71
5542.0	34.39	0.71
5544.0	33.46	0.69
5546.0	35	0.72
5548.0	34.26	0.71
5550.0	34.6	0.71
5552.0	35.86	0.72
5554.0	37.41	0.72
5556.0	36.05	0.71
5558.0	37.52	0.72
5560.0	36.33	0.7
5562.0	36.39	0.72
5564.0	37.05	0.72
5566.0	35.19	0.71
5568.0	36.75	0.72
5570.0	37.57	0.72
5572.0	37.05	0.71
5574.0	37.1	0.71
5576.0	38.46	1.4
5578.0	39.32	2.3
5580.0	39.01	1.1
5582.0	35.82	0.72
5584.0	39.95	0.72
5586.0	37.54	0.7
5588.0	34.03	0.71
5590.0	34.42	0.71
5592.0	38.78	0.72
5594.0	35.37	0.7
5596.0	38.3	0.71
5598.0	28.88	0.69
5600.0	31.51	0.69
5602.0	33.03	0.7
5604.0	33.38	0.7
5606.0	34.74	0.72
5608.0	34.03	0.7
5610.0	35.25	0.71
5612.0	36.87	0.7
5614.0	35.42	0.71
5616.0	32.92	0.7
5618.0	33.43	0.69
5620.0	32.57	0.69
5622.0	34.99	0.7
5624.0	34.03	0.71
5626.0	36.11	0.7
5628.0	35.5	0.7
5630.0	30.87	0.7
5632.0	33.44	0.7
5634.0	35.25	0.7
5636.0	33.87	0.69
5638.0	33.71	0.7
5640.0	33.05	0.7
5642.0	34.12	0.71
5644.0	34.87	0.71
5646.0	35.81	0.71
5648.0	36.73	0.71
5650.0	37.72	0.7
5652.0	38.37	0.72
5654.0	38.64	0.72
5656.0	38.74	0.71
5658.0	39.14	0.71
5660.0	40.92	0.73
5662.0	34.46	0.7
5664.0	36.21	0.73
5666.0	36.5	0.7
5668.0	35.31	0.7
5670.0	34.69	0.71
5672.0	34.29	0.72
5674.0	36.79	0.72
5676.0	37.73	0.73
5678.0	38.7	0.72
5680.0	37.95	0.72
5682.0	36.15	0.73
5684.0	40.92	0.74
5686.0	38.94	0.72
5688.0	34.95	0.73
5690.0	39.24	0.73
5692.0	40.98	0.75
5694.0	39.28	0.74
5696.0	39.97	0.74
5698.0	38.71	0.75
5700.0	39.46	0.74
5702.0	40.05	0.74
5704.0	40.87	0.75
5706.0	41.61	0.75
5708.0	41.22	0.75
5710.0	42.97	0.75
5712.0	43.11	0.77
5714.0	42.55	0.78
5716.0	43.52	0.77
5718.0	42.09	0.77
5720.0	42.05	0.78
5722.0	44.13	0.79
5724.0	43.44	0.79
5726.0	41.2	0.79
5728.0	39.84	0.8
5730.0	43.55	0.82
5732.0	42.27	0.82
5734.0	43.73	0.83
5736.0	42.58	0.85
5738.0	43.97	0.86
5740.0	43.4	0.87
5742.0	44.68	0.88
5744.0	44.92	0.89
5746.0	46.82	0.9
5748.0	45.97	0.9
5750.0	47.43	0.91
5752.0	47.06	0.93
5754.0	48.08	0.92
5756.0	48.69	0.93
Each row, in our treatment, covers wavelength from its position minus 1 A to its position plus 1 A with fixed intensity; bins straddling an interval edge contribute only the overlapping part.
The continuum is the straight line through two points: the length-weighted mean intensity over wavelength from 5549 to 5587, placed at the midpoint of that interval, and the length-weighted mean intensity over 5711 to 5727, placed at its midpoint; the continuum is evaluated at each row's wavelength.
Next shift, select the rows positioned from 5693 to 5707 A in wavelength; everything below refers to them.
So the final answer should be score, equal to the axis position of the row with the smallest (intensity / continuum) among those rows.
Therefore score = 5698.0 A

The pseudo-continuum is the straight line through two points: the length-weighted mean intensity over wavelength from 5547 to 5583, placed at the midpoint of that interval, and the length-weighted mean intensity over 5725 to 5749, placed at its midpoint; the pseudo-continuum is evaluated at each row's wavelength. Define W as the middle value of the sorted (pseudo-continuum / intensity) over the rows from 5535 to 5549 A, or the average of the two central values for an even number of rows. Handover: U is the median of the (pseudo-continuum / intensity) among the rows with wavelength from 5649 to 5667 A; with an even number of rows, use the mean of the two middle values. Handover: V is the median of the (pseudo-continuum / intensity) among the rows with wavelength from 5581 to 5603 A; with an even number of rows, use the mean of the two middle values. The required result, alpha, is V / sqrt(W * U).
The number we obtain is 1.03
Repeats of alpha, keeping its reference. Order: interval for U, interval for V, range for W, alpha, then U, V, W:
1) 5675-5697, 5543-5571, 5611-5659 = 0.92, 1.07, 1.01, 1.12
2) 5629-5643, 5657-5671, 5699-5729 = 1.03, 1.18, 1.12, 1.02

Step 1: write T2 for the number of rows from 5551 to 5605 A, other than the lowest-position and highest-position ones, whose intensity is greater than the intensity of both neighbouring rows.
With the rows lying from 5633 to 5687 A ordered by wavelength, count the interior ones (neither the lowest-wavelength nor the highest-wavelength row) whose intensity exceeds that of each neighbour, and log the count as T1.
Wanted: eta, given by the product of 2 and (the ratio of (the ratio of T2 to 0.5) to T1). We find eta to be 8.0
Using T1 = 4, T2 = 8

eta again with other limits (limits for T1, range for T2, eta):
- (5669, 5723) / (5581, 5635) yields 4.6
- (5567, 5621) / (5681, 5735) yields 4.0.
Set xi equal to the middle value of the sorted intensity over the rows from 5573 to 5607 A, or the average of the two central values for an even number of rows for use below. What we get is 35.8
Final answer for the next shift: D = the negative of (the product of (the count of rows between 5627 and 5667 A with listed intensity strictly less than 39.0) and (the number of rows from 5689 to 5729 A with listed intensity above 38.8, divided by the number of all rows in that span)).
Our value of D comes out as -17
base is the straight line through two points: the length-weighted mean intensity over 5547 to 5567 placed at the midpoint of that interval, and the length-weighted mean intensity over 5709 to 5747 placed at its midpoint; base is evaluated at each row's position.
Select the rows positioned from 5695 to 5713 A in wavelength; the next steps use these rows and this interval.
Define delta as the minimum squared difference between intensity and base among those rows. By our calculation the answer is 0.27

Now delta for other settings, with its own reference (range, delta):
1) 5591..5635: 0.37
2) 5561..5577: 0.01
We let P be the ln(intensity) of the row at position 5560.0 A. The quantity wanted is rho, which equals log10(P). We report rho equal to 0.555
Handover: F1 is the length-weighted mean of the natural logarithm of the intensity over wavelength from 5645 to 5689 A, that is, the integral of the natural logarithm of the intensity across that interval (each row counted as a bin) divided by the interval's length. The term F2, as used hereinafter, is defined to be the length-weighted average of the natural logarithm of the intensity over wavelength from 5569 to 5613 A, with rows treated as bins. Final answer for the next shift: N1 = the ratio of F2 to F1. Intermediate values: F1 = 3.62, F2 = 3.58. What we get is 0.99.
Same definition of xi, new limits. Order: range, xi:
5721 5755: 44.0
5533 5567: 35.1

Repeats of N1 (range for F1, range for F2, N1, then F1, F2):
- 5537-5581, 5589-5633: 0.98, 3.59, 3.53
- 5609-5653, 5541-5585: 1.01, 3.55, 3.60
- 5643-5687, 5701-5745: 1.04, 3.62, 3.75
